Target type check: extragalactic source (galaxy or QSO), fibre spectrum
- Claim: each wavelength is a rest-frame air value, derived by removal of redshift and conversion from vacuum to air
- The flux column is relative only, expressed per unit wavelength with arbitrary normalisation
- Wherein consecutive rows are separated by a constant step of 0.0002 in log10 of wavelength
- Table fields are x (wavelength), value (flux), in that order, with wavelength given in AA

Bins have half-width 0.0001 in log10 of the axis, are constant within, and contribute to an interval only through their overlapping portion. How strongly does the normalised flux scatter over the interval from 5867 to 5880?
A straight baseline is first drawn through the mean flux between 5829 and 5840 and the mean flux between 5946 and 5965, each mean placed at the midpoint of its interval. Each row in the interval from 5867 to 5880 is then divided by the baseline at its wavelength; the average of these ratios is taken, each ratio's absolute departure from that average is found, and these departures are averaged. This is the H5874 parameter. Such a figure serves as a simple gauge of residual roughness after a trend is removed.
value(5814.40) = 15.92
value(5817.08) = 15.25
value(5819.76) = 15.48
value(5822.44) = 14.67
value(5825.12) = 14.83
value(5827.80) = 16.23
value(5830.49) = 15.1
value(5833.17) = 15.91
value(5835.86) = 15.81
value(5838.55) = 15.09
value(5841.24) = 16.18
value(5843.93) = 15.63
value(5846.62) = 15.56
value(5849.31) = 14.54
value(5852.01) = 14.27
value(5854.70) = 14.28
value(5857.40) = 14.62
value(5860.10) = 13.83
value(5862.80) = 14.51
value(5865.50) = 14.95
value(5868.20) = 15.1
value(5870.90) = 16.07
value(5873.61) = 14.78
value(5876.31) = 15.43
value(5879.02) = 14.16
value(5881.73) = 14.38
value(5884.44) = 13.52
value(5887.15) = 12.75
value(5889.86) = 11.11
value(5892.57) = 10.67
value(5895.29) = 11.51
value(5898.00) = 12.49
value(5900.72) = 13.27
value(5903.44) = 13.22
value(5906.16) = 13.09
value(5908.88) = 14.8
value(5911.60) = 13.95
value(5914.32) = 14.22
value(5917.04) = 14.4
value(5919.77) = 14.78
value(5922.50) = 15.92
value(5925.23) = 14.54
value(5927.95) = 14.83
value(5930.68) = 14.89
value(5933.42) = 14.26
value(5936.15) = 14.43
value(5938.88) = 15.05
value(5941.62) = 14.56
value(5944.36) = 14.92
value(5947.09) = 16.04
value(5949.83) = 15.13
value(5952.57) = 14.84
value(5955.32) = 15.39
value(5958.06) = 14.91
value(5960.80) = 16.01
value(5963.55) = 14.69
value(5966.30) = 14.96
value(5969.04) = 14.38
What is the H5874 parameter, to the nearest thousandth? 0.033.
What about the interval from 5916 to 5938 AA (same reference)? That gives 0.023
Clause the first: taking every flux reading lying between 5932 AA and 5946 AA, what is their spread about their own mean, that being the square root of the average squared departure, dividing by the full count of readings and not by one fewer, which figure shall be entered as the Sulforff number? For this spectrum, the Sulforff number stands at 0.30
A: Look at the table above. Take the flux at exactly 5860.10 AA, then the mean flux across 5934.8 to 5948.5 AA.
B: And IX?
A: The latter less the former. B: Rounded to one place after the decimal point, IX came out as 1.2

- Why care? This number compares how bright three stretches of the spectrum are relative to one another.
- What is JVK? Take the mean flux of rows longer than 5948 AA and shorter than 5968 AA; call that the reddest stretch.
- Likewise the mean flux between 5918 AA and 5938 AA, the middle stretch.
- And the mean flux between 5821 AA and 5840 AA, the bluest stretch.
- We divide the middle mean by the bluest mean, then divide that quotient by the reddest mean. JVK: 0.064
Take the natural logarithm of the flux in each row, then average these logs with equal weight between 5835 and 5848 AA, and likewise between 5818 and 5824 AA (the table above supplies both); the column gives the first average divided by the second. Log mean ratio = 1.014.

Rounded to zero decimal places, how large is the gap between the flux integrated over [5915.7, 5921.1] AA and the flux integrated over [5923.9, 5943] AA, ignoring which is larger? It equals 201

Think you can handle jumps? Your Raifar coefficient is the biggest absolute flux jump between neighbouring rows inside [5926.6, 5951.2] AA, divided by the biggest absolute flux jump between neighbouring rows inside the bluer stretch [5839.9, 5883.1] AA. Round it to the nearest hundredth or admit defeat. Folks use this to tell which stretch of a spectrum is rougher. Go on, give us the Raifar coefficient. 0.87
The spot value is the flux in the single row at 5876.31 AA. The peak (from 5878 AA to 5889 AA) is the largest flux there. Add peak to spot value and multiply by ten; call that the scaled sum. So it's 298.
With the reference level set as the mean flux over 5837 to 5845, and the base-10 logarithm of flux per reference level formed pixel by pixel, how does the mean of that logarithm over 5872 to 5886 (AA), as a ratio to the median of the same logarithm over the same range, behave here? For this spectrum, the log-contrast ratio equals 0.95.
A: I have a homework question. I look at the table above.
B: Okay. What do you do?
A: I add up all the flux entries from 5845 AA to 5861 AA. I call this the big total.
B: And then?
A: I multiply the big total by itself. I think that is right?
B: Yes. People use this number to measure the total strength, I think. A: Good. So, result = 7586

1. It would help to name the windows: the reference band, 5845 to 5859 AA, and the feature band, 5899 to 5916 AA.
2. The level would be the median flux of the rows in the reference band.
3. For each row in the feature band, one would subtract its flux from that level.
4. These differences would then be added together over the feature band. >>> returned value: 4.7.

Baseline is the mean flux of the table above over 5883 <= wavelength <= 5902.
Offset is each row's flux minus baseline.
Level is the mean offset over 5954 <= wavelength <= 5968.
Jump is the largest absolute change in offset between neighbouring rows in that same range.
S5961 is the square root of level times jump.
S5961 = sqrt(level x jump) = 2.0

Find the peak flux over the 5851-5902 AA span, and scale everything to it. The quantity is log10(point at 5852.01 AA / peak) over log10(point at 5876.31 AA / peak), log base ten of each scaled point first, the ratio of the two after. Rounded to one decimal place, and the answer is 2.9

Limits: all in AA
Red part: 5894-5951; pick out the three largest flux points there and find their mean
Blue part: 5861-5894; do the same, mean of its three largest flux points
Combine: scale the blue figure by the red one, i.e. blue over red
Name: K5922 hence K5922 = 0.99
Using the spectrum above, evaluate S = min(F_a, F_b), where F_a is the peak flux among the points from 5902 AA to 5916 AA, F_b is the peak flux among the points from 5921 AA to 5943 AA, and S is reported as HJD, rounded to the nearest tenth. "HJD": 14.8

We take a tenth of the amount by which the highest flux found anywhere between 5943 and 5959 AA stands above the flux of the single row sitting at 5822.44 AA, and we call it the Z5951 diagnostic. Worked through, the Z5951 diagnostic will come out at 0.14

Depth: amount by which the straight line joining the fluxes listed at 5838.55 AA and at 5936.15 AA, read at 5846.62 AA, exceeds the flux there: -0.52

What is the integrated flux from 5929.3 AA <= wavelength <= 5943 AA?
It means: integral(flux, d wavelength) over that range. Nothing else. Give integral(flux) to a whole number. 200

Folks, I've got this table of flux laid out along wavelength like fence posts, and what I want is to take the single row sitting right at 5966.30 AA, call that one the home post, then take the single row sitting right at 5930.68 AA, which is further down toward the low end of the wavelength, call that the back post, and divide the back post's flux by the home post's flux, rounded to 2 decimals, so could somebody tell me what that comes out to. 1.00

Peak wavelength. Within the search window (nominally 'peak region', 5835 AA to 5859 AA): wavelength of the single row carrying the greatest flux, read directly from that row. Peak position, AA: 5841.24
